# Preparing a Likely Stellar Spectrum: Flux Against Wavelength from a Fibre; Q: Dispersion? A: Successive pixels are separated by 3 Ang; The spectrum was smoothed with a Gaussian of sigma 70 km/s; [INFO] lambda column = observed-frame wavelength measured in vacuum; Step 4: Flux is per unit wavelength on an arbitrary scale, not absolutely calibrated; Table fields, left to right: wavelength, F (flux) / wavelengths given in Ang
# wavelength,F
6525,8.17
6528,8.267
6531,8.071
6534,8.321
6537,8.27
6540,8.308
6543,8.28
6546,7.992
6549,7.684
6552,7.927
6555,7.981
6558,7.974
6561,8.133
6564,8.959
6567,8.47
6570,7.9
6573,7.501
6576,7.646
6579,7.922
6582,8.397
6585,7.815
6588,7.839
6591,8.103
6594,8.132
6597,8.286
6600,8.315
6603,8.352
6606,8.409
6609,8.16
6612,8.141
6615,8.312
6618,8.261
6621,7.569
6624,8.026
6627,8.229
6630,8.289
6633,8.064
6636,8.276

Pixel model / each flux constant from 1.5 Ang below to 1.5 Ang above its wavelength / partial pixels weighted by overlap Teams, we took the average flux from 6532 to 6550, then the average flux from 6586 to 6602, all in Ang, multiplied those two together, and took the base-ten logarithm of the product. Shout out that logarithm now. 1.82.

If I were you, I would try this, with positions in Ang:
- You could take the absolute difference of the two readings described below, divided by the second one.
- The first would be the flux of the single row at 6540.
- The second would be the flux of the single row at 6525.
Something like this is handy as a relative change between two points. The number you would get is 0.017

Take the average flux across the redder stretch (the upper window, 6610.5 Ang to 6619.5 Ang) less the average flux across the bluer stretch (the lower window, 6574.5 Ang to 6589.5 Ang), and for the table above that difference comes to 0.31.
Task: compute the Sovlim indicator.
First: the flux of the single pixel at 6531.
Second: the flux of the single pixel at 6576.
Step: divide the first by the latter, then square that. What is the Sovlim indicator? 1.11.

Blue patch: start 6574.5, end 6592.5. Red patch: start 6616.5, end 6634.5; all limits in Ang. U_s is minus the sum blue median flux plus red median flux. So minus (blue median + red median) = -16.0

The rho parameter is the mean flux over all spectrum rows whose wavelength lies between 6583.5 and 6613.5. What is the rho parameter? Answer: 8.16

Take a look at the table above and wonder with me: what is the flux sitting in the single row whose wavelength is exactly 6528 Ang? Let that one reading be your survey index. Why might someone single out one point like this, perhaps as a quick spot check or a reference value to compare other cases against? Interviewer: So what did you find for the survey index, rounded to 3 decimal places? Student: 8.267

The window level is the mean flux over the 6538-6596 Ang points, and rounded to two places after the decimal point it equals 8.05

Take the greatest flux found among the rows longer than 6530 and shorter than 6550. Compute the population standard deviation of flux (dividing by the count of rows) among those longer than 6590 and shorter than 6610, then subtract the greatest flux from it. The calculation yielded -8.21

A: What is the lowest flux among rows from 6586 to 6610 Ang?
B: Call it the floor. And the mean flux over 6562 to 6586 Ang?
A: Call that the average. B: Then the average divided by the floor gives 1.03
